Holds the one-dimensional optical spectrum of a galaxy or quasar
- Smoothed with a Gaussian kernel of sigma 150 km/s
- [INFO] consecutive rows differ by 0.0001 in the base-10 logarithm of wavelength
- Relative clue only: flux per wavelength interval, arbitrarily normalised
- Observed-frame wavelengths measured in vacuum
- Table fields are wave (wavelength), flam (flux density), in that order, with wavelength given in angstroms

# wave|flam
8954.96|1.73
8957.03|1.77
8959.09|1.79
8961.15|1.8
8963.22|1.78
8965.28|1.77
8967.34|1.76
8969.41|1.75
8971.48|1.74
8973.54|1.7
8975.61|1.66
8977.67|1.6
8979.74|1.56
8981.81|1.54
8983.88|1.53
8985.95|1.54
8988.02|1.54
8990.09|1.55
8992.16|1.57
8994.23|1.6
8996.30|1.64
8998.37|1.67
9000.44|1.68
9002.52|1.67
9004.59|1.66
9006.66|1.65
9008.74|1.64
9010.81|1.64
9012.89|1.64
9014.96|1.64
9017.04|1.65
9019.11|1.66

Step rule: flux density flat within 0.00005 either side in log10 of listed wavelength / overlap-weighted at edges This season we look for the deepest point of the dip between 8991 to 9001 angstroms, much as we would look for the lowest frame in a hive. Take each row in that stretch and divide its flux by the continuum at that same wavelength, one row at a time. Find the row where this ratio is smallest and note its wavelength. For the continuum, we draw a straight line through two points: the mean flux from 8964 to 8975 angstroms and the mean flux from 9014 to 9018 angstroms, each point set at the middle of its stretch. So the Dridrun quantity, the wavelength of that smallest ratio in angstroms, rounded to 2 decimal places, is 8992.16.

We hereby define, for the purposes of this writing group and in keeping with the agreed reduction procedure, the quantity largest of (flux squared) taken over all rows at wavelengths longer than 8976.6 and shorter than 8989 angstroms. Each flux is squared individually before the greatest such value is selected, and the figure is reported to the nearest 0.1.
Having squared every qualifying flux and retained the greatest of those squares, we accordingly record 2.6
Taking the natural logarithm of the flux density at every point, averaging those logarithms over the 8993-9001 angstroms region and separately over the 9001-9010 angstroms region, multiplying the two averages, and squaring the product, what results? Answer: 0.063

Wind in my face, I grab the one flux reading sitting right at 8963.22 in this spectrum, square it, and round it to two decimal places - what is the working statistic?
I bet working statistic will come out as 3.17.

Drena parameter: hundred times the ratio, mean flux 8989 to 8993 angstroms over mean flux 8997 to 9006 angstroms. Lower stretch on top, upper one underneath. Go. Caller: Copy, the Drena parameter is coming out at 93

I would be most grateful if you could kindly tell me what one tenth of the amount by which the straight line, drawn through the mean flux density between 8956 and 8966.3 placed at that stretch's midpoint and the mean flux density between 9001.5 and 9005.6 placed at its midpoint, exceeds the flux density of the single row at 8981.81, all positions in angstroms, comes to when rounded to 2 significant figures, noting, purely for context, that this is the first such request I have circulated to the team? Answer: 0.019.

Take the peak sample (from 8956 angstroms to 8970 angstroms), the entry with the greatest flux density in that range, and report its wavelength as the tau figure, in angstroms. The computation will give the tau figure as 8961.15 angstroms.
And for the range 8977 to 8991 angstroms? 8977.67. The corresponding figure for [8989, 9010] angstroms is 9000.44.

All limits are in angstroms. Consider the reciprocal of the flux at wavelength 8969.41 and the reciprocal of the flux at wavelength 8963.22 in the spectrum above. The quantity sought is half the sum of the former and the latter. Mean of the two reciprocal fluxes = 0.567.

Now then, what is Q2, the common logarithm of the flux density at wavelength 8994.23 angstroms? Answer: 0.204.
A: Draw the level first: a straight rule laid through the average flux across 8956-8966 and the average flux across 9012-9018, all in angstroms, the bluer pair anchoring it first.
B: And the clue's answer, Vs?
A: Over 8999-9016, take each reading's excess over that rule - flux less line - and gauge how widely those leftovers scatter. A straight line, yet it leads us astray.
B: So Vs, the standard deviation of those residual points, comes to 0.01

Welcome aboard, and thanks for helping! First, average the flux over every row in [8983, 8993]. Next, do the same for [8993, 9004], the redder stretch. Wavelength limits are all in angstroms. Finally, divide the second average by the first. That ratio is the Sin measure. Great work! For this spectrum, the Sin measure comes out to 1.07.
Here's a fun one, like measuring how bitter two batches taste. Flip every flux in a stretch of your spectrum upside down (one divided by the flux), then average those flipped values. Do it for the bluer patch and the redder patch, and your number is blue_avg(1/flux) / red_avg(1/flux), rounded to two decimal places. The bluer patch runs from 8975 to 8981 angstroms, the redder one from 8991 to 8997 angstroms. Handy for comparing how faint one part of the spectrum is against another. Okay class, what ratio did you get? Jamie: 1.00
